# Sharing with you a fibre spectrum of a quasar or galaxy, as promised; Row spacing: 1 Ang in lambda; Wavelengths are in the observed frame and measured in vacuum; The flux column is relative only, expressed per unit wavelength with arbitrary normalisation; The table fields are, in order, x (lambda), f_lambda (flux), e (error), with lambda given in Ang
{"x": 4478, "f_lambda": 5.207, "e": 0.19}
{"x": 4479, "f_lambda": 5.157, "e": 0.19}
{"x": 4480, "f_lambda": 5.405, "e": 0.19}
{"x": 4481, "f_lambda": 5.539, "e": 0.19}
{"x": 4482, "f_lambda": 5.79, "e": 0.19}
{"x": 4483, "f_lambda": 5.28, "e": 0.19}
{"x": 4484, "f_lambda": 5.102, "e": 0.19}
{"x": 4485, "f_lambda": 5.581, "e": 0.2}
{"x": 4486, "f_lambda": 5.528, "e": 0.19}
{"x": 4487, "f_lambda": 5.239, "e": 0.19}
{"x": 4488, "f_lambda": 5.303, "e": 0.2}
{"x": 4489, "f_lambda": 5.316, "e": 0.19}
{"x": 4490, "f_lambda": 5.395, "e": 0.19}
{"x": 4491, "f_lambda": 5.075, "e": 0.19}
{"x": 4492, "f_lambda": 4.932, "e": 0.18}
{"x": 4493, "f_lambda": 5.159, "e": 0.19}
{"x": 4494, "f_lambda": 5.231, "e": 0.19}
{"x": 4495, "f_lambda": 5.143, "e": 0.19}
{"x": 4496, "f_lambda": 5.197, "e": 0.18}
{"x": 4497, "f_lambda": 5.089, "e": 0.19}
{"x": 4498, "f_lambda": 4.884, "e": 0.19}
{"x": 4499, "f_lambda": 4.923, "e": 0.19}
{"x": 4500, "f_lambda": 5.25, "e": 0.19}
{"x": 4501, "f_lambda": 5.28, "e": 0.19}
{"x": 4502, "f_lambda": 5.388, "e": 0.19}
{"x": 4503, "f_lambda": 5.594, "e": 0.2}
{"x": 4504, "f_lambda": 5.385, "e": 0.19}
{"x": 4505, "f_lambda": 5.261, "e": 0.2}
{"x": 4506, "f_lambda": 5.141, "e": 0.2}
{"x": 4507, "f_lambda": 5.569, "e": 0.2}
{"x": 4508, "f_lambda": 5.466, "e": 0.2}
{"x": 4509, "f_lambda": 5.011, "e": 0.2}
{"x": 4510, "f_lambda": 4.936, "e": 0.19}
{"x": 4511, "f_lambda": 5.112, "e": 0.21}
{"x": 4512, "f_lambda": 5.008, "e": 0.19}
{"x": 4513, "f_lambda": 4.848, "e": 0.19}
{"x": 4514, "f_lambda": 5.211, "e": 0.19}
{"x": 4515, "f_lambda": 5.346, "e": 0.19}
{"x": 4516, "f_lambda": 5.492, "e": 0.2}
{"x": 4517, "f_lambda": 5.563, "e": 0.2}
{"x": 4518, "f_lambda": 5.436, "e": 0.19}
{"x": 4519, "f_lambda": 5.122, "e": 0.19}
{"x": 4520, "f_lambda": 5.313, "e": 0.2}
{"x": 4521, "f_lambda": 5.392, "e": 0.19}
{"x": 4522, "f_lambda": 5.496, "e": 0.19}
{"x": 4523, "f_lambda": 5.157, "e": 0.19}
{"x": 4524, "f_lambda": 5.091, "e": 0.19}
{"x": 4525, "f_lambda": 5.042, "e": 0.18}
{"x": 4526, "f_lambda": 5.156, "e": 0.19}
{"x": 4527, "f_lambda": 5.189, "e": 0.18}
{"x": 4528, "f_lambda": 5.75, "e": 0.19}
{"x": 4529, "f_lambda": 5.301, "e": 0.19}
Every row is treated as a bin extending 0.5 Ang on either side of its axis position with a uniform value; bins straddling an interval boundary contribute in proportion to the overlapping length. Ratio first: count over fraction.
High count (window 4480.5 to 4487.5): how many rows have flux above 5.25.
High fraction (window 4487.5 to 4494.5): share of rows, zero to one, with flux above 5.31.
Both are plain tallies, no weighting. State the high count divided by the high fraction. 17.5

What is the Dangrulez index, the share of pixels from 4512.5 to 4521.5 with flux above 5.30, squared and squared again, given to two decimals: 0.20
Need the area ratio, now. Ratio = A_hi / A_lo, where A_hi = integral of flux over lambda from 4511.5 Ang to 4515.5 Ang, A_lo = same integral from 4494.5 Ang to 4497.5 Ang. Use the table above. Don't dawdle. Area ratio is 1.3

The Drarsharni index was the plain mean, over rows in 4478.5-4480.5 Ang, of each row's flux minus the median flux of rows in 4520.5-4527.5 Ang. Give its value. 0.12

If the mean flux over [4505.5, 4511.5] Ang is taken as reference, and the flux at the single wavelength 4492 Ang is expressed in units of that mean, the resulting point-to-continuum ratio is 0.95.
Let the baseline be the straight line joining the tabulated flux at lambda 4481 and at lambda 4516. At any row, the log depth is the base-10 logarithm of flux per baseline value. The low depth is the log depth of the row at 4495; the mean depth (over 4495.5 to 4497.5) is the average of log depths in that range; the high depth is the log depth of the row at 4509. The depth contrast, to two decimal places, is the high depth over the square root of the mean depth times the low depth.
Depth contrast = -1.32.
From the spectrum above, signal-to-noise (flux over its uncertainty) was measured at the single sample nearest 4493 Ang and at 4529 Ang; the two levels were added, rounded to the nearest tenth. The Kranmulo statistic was 55.1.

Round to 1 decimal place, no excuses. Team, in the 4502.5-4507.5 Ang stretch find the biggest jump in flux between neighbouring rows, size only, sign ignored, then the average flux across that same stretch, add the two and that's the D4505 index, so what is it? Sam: 5.8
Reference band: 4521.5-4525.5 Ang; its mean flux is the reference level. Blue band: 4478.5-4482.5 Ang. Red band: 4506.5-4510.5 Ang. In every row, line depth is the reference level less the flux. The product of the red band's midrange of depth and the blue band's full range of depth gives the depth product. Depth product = -0.035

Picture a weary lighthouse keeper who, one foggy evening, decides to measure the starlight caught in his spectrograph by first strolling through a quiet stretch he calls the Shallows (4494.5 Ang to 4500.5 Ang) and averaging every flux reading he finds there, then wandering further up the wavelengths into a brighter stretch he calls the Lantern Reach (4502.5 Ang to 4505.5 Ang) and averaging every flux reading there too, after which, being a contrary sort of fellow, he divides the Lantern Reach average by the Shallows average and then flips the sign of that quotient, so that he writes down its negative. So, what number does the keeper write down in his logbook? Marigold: -1.065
